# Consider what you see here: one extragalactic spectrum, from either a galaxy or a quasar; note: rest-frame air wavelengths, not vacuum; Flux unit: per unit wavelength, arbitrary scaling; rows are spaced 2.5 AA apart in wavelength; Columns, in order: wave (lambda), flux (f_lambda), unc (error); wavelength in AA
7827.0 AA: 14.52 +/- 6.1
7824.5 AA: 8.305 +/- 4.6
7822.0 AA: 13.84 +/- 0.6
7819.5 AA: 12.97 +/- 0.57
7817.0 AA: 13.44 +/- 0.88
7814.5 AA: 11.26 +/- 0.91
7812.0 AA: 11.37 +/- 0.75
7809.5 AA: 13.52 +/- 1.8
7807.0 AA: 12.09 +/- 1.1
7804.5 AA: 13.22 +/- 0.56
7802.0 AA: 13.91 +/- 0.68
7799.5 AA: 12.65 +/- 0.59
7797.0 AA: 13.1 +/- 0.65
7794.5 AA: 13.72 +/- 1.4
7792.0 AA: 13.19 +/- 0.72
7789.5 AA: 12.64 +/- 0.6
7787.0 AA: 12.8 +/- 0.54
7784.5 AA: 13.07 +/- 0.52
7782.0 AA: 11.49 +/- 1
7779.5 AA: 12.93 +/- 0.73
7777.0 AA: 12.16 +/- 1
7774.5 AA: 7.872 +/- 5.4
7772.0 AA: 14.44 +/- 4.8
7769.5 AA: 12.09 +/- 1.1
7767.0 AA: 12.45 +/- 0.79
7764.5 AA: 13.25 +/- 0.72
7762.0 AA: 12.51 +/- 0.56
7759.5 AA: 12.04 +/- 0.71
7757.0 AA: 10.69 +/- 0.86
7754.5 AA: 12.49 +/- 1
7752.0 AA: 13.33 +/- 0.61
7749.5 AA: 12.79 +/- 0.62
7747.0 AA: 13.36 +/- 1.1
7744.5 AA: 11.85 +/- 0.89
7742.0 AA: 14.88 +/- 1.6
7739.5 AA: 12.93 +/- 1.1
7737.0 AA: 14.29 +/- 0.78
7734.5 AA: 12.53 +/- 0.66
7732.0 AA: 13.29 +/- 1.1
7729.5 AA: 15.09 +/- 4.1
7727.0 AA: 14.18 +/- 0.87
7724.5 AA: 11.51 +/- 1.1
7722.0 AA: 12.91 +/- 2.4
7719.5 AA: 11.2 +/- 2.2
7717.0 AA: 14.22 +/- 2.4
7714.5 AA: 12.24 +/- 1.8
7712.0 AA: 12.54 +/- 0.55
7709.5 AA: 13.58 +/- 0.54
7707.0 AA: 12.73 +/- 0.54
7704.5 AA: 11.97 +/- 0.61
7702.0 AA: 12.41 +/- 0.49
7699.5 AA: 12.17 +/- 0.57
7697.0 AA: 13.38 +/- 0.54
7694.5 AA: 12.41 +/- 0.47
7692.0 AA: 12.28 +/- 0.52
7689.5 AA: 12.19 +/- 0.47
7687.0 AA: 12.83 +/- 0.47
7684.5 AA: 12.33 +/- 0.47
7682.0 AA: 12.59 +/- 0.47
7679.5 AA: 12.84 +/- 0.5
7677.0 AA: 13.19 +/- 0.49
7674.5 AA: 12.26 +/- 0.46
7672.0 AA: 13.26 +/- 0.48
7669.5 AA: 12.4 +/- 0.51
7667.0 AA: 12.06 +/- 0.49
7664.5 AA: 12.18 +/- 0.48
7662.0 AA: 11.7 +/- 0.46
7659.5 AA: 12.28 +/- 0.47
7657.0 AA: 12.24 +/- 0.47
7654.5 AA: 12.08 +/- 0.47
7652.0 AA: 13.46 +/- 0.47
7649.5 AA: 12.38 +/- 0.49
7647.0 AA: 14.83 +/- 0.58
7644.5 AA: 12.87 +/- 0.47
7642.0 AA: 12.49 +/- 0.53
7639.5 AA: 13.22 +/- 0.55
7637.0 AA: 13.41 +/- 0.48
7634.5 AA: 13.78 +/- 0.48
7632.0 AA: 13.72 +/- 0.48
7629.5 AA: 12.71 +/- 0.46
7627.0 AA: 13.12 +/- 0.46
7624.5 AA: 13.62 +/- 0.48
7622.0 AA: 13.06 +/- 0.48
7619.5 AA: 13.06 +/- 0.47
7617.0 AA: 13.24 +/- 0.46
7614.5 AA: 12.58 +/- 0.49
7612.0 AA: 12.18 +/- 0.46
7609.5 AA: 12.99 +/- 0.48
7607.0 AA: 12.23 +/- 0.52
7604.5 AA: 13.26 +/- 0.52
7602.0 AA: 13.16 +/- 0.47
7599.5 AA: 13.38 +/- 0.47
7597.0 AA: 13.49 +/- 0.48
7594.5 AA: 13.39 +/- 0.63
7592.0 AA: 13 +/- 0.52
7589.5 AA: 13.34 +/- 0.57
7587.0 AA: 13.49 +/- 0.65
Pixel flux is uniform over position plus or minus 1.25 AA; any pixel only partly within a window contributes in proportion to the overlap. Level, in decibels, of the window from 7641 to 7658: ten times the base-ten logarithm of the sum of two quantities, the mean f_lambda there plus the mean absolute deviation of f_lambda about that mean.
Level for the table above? 11.3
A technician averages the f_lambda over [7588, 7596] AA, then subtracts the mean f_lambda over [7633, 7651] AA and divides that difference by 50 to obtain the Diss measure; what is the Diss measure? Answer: -0.001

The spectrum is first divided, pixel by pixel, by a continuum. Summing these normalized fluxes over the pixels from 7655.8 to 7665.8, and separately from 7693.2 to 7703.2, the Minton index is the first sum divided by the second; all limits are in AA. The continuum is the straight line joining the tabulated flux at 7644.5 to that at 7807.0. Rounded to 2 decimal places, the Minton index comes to 0.95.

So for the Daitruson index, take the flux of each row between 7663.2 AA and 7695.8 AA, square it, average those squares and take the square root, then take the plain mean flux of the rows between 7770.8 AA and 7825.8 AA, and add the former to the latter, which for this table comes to 25.0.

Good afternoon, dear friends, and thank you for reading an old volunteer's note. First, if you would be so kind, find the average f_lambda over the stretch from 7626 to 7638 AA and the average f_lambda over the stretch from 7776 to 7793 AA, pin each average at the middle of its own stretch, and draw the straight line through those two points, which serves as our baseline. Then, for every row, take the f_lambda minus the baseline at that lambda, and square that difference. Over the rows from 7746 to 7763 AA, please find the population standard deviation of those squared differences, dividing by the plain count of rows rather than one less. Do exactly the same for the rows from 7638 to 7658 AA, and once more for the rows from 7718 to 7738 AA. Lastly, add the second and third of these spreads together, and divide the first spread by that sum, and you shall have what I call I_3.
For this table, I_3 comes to 0.61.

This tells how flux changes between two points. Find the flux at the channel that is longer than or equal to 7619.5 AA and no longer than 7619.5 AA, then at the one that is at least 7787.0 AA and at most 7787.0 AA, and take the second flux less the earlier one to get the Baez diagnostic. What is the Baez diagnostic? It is -0.26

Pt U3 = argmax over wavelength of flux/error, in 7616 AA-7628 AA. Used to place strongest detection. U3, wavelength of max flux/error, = 7617.0 AA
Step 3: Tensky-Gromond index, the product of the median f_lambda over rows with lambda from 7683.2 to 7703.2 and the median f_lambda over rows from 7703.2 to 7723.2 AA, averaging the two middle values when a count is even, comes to 156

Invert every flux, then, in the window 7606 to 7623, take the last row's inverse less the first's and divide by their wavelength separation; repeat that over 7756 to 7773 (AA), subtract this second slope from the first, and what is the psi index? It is 0.0013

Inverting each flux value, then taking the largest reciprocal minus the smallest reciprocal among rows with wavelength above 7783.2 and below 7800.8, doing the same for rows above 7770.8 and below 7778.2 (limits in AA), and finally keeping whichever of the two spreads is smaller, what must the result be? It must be 0.0062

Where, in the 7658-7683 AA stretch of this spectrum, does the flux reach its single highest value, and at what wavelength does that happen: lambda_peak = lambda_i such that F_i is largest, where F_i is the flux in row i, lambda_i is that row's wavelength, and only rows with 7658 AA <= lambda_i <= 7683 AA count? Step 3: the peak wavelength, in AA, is 7672.0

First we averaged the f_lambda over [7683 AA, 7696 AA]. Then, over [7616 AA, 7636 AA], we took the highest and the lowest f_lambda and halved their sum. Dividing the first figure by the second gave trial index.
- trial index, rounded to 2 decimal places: 0.94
